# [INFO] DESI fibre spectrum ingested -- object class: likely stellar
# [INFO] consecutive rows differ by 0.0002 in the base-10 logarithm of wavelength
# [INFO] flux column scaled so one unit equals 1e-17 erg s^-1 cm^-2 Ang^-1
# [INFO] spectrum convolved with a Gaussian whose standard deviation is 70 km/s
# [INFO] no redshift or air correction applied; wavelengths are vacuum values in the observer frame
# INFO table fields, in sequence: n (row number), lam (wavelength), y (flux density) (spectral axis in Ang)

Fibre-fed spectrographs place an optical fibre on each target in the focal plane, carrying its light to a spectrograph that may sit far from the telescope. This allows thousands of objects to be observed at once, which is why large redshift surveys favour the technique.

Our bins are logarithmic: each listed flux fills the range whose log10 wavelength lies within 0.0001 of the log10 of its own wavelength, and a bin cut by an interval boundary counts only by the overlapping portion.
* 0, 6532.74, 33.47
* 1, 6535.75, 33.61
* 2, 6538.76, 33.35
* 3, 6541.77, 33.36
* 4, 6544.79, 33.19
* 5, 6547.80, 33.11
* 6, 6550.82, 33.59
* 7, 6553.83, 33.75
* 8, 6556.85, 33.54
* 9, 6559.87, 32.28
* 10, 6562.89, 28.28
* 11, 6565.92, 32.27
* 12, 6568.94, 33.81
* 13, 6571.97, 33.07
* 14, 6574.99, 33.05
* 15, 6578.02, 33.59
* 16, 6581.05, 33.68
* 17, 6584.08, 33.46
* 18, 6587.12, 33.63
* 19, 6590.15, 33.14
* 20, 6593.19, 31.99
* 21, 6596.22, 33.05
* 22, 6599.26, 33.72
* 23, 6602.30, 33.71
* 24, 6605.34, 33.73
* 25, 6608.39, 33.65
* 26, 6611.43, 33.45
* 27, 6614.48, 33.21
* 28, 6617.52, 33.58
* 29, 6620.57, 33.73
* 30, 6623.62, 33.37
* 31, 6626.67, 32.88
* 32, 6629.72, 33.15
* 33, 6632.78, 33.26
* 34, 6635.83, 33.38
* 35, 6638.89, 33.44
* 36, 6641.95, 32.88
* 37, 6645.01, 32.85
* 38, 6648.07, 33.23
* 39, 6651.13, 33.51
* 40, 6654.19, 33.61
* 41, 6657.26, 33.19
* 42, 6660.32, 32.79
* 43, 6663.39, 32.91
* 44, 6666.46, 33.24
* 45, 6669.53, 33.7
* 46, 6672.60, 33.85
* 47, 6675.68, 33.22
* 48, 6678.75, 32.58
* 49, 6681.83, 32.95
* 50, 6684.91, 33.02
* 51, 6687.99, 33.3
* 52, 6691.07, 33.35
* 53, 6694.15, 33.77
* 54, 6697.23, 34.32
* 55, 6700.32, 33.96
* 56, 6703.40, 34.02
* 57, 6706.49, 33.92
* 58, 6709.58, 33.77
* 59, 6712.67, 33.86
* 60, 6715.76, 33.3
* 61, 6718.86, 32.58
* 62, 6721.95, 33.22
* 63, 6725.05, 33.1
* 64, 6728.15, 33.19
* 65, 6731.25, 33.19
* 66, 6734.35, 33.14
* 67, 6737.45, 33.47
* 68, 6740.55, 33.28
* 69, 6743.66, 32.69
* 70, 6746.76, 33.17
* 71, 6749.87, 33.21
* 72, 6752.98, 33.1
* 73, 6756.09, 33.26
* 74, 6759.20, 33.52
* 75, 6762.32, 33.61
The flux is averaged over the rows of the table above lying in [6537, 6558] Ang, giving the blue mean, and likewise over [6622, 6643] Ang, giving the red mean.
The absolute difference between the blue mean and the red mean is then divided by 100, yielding 0.0022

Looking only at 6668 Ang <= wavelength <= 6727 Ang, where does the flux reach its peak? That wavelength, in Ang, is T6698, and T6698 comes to 6697.23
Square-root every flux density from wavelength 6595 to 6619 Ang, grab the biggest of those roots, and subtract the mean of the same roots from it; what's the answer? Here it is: 0.019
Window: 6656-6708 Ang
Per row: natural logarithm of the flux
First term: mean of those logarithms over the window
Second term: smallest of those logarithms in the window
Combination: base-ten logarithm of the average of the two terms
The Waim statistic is 0.544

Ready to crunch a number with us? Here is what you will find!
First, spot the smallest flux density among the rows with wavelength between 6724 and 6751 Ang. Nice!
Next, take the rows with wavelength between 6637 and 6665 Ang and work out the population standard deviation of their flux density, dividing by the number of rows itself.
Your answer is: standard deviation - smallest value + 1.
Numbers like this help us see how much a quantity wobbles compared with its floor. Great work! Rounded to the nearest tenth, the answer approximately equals -31.4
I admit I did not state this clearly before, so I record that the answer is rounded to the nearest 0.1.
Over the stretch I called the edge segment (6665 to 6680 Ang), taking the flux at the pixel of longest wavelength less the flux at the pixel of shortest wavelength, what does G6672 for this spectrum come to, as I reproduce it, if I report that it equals -0.7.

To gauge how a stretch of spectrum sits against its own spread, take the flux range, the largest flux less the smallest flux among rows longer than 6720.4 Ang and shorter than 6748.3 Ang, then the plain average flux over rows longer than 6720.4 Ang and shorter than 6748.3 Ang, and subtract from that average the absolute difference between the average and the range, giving 0.78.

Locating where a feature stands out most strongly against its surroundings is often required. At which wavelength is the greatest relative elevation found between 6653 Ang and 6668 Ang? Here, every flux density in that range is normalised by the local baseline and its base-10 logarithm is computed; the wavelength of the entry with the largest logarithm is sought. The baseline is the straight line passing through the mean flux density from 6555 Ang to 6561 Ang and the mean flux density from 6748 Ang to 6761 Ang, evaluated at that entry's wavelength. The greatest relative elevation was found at 6654.19 Ang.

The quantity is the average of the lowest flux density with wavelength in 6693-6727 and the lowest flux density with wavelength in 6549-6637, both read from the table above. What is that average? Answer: 30.4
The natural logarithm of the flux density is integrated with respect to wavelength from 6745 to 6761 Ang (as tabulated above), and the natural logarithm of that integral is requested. 4.0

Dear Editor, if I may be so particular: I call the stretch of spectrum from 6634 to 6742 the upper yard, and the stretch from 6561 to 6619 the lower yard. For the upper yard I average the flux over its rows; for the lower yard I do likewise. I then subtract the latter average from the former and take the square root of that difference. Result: 0.54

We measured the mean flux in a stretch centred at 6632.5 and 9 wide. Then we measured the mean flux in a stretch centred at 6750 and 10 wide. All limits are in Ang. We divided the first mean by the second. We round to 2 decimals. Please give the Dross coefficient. 1.00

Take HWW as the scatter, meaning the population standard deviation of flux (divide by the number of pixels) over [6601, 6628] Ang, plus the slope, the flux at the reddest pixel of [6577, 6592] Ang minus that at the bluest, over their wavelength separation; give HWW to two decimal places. 0.23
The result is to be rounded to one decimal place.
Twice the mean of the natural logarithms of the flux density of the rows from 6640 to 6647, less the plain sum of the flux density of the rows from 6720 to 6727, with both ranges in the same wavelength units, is -59.3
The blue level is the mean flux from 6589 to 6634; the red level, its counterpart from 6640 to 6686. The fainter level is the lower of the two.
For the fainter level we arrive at 33.2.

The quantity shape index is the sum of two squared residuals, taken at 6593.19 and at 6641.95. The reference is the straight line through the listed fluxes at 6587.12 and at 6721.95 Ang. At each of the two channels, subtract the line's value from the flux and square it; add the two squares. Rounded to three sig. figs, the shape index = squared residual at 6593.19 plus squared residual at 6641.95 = 2.97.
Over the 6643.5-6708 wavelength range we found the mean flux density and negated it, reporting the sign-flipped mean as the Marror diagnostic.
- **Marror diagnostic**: -33.4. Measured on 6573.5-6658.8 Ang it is -33.3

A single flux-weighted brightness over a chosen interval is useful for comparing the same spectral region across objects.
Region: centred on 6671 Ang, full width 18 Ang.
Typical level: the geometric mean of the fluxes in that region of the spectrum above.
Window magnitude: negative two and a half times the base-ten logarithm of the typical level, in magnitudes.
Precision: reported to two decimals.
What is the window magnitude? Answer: -3.80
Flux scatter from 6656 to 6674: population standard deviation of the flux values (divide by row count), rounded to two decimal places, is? 0.38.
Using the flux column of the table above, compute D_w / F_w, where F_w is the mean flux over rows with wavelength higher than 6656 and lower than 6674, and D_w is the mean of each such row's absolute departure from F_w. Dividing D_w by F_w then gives 0.010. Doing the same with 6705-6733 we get 0.010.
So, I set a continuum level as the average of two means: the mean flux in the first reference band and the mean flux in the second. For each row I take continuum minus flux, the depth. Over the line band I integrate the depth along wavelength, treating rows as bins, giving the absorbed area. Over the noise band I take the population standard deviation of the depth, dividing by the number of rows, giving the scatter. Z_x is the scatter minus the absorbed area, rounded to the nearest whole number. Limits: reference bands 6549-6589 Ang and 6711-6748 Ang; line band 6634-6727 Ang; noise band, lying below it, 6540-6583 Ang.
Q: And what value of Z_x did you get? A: 30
